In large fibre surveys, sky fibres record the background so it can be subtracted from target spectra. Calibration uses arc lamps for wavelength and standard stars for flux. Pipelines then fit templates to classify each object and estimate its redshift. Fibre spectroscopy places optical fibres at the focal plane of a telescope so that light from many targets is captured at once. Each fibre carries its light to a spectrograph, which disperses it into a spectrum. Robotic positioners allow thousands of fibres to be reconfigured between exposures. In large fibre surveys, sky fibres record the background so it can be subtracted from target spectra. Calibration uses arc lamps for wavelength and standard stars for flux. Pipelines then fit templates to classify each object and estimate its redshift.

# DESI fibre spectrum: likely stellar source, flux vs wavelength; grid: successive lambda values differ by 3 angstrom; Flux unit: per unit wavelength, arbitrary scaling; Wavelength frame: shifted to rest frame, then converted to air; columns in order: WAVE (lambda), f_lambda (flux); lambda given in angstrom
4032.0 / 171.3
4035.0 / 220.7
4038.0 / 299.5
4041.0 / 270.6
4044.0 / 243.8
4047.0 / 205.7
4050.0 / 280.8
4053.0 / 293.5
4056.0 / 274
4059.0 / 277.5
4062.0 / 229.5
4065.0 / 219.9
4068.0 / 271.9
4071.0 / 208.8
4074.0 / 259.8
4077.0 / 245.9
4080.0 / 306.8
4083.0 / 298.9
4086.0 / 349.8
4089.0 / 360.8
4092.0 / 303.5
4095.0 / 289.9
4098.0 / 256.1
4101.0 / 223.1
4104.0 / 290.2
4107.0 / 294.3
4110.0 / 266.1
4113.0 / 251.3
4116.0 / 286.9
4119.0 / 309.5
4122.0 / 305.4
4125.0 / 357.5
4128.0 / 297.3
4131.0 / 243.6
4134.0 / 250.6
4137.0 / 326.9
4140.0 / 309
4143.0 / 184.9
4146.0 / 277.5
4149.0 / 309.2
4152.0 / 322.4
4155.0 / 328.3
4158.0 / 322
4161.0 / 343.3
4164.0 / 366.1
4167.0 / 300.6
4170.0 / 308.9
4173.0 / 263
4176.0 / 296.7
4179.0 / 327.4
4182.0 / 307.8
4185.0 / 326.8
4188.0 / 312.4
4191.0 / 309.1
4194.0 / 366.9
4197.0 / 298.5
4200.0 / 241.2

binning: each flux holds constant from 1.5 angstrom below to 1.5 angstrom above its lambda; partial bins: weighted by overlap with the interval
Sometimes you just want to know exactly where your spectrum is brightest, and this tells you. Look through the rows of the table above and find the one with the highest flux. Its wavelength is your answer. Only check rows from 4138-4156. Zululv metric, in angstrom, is 4155.0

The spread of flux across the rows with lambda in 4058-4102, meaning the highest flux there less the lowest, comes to 152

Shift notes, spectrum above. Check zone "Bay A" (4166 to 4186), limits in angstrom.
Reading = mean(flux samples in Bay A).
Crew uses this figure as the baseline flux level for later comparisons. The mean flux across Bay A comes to 304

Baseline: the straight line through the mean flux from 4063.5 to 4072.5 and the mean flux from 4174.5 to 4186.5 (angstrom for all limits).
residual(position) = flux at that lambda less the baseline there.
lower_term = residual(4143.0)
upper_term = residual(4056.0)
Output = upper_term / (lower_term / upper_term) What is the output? -23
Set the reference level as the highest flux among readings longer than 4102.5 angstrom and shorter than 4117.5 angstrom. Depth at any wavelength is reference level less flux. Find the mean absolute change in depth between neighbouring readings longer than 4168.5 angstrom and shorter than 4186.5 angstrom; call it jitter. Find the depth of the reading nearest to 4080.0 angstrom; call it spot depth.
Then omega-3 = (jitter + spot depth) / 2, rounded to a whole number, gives 9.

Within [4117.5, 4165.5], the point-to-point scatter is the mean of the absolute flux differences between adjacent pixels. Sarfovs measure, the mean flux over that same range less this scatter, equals 264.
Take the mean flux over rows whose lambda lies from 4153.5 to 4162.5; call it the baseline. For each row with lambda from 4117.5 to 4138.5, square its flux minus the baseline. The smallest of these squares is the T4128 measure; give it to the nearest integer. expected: 18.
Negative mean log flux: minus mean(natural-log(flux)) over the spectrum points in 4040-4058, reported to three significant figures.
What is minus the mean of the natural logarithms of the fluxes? -5.56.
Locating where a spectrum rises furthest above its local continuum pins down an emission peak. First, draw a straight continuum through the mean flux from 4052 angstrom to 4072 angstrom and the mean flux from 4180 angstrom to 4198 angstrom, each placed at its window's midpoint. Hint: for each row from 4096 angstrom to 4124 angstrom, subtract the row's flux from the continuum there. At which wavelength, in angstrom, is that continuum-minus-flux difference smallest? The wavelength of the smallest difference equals 4119.0 angstrom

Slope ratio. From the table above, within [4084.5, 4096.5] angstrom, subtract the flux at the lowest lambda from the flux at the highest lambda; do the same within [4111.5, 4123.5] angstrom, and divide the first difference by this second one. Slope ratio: -1.1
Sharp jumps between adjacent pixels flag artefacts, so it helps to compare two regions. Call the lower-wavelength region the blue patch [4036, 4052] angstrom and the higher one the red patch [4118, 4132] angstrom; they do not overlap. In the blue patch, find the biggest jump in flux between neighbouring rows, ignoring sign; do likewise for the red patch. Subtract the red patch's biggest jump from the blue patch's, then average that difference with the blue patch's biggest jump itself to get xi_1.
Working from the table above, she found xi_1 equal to 45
